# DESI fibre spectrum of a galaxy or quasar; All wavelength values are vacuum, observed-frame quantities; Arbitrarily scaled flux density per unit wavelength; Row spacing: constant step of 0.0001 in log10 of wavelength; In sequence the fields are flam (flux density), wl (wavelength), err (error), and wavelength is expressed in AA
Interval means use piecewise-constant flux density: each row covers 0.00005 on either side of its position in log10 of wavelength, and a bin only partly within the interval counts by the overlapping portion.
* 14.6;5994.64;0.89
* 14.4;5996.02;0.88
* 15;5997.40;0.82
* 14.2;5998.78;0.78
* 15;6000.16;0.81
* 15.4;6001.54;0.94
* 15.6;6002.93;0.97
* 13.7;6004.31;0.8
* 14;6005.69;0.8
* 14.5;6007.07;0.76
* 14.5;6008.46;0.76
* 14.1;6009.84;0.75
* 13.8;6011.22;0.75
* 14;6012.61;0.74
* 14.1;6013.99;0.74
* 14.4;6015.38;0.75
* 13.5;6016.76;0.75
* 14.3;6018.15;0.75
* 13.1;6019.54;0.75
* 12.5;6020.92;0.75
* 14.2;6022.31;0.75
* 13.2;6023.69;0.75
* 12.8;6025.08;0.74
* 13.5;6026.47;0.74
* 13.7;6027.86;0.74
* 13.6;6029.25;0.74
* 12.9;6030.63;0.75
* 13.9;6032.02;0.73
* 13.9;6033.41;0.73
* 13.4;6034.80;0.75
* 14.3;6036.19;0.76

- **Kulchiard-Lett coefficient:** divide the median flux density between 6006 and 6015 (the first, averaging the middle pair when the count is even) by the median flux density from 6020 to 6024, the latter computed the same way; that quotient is 1.07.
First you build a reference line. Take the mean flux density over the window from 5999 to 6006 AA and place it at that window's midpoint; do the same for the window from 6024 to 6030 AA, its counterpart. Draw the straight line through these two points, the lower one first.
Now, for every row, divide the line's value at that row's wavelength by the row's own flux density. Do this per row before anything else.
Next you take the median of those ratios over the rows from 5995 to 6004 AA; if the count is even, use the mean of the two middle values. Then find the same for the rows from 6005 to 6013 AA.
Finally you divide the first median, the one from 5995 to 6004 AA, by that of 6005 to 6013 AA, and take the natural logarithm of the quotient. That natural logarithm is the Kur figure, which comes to -0.018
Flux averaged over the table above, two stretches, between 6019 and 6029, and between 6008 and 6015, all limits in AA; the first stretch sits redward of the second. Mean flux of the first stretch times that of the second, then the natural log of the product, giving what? 5.23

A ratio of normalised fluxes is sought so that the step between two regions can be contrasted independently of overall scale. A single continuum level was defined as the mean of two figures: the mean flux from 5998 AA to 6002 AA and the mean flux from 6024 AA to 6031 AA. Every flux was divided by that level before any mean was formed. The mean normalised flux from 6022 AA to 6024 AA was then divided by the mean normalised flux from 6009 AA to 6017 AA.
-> 0.980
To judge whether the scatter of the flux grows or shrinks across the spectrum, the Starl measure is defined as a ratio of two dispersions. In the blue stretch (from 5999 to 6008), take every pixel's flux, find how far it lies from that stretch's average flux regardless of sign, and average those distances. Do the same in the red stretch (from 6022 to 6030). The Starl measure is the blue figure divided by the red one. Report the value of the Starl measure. 1.9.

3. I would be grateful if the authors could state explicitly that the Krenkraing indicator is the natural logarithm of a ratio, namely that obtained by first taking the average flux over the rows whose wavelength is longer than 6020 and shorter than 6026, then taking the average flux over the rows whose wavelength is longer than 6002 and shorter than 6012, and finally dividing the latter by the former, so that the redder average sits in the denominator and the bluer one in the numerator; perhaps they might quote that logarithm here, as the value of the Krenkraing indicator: 0.083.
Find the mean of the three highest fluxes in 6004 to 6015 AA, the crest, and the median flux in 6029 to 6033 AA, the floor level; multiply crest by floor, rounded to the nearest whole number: 195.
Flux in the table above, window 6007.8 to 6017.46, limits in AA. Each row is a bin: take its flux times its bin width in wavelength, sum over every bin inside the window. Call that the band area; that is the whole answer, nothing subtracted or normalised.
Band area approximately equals 136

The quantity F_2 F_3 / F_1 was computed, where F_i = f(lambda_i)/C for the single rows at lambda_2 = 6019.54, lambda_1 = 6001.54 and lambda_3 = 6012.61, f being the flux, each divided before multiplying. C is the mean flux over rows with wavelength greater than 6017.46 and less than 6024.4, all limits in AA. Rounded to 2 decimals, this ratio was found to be 0.88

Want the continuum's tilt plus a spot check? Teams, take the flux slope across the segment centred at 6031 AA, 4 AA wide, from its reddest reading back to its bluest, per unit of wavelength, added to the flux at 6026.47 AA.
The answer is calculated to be 13.6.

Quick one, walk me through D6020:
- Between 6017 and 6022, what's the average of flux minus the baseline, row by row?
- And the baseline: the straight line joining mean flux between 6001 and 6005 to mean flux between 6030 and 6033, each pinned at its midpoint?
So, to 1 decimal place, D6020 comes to -0.7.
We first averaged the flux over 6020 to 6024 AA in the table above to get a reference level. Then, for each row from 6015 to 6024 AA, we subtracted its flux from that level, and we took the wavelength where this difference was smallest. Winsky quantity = 6015.38 AA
